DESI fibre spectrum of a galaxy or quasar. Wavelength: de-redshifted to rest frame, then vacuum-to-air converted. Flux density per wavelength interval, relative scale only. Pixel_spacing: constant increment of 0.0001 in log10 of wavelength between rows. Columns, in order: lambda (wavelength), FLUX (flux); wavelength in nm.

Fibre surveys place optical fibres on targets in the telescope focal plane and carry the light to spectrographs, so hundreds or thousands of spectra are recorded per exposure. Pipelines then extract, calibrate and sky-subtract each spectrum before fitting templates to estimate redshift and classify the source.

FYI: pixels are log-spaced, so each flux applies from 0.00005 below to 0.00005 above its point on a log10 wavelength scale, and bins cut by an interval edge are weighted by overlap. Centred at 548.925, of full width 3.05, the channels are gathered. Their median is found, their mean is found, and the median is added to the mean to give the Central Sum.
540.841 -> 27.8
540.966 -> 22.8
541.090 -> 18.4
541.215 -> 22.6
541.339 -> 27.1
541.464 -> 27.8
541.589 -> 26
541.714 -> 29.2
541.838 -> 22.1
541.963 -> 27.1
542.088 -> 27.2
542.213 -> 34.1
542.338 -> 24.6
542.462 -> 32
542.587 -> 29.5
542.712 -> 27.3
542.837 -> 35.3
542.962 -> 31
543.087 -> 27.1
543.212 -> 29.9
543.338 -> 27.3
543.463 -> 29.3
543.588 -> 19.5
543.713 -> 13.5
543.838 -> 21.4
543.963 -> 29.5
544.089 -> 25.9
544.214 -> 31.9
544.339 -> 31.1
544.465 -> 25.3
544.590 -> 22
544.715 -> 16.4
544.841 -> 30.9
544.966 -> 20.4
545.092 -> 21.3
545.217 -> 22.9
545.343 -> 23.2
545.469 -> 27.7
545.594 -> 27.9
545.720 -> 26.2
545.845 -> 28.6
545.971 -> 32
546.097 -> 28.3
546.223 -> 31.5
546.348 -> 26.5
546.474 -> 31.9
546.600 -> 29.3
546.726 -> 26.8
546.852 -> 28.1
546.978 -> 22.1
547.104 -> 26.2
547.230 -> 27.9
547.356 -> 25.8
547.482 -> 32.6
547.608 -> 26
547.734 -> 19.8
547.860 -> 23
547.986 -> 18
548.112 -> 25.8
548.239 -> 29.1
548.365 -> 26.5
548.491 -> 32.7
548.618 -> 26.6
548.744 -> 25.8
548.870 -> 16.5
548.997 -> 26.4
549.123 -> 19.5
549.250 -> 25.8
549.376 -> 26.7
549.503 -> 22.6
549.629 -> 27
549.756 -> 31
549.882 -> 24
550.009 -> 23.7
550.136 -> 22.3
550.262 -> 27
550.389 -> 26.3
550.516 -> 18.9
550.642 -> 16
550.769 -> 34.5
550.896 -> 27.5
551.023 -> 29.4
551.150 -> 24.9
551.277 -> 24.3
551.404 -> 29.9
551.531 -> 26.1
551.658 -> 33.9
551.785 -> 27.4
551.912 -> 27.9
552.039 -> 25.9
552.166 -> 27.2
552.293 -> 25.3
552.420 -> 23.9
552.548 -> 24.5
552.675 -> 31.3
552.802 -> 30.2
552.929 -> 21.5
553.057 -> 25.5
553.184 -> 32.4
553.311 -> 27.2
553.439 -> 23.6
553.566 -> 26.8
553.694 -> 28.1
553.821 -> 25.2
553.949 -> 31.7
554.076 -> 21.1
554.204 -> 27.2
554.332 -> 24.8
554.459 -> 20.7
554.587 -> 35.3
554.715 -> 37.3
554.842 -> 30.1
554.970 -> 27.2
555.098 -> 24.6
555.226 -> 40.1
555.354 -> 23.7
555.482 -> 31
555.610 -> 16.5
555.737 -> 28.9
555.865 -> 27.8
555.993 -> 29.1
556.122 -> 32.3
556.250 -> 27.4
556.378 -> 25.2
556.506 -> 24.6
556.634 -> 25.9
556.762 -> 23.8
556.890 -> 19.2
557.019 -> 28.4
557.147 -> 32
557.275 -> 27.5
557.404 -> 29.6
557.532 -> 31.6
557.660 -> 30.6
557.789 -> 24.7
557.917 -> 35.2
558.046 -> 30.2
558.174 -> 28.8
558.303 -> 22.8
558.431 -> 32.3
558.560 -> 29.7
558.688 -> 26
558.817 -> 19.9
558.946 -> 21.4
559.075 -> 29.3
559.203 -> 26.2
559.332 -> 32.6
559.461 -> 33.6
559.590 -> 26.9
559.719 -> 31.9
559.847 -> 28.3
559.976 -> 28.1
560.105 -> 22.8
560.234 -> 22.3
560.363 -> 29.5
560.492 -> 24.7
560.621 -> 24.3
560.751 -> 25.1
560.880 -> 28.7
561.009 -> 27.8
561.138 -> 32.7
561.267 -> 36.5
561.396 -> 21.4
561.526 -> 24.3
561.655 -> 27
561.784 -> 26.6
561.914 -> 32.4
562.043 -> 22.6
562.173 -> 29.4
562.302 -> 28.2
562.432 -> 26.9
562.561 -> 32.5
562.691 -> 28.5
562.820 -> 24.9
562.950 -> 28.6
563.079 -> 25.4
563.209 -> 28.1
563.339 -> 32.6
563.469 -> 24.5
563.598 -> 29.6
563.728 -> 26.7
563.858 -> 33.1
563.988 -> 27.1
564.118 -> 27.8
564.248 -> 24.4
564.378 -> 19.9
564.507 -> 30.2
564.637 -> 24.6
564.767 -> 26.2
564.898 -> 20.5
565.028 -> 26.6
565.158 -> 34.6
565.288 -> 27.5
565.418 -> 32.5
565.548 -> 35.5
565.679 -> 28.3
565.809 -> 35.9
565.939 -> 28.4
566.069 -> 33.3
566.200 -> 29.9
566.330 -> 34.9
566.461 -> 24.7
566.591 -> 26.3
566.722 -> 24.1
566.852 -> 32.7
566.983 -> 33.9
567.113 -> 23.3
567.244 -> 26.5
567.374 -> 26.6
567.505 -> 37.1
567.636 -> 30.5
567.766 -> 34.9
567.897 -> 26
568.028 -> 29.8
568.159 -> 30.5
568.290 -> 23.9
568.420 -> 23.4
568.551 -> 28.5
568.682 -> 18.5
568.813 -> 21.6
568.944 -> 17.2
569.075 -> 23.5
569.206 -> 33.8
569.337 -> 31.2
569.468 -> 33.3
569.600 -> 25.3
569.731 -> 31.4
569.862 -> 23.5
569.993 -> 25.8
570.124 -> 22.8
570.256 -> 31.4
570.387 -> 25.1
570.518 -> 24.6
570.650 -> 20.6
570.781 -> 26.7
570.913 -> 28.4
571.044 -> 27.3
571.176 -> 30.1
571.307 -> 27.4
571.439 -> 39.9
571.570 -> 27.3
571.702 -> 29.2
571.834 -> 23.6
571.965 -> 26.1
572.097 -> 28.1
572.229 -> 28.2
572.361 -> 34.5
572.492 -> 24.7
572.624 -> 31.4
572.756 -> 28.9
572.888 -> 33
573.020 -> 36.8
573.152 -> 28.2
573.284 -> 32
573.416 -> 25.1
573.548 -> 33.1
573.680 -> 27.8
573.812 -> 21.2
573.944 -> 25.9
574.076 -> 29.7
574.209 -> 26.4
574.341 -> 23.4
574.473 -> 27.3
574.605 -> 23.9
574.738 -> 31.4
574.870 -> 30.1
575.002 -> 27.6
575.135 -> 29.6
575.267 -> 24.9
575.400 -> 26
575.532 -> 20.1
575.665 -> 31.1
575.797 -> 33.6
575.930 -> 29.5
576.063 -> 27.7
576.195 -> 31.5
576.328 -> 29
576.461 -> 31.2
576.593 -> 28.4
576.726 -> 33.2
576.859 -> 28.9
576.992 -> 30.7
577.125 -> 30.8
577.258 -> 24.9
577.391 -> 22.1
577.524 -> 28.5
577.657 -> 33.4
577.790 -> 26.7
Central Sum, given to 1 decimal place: 51.1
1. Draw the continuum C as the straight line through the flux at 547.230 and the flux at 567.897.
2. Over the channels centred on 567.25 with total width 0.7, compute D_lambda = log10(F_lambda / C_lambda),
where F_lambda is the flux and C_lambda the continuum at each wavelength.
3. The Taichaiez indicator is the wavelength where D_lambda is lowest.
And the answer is 567.113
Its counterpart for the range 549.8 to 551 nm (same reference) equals 550.642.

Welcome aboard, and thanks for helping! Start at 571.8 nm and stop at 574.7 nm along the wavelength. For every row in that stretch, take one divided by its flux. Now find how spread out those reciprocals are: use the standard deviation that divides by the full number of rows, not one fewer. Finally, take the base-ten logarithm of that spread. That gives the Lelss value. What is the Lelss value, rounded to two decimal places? -2.31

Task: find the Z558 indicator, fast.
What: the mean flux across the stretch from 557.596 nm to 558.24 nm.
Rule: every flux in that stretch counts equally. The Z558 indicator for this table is 29.9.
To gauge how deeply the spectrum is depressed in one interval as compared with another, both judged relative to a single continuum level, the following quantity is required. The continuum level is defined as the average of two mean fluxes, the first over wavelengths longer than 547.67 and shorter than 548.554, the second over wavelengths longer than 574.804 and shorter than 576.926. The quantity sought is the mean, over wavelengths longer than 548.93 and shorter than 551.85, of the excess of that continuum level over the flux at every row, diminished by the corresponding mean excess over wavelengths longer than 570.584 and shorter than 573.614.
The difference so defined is 3.3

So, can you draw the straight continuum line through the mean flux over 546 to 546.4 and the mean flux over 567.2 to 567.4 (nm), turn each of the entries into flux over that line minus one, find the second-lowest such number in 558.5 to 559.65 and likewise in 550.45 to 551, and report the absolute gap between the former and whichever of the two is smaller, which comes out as 0.11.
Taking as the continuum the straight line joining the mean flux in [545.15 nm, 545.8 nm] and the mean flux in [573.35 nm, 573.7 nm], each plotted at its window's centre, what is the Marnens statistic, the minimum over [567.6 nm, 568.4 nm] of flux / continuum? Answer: 0.85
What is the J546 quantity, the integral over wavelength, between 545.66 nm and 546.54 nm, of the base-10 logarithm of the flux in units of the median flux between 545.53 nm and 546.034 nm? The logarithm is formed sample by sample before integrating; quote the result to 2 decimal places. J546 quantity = 0.01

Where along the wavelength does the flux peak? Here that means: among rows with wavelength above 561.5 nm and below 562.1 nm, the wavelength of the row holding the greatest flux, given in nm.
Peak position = 561.914 nm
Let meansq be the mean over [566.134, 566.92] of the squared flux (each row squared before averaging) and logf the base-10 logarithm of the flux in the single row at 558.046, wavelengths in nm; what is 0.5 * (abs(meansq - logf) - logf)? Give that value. 421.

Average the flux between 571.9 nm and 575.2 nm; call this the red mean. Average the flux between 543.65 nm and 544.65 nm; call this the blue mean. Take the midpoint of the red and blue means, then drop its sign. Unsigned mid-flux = 26.8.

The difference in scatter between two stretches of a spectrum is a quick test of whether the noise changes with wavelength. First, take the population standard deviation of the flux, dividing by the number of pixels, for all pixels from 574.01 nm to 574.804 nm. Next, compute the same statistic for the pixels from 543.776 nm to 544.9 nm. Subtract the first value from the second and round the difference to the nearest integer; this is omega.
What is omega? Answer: 2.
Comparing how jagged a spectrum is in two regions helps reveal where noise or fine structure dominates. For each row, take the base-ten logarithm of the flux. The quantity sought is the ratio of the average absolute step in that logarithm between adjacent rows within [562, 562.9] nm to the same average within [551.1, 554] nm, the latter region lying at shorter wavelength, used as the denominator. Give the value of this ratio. 0.99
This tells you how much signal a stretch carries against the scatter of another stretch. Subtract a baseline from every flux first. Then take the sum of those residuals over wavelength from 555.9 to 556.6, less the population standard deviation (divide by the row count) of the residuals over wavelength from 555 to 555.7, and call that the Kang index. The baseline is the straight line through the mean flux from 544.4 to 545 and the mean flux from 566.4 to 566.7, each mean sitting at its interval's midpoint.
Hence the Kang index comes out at 9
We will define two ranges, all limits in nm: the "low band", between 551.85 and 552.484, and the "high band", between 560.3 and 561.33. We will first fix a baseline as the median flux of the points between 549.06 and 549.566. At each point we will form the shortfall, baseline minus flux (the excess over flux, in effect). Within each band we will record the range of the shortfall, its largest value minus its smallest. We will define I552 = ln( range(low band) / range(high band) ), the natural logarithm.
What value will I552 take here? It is -1.1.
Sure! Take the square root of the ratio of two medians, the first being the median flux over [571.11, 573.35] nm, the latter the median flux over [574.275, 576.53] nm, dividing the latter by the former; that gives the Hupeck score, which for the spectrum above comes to 1.00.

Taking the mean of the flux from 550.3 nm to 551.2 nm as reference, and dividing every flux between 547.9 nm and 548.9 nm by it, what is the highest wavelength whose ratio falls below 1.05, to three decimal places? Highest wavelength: 548.870 nm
